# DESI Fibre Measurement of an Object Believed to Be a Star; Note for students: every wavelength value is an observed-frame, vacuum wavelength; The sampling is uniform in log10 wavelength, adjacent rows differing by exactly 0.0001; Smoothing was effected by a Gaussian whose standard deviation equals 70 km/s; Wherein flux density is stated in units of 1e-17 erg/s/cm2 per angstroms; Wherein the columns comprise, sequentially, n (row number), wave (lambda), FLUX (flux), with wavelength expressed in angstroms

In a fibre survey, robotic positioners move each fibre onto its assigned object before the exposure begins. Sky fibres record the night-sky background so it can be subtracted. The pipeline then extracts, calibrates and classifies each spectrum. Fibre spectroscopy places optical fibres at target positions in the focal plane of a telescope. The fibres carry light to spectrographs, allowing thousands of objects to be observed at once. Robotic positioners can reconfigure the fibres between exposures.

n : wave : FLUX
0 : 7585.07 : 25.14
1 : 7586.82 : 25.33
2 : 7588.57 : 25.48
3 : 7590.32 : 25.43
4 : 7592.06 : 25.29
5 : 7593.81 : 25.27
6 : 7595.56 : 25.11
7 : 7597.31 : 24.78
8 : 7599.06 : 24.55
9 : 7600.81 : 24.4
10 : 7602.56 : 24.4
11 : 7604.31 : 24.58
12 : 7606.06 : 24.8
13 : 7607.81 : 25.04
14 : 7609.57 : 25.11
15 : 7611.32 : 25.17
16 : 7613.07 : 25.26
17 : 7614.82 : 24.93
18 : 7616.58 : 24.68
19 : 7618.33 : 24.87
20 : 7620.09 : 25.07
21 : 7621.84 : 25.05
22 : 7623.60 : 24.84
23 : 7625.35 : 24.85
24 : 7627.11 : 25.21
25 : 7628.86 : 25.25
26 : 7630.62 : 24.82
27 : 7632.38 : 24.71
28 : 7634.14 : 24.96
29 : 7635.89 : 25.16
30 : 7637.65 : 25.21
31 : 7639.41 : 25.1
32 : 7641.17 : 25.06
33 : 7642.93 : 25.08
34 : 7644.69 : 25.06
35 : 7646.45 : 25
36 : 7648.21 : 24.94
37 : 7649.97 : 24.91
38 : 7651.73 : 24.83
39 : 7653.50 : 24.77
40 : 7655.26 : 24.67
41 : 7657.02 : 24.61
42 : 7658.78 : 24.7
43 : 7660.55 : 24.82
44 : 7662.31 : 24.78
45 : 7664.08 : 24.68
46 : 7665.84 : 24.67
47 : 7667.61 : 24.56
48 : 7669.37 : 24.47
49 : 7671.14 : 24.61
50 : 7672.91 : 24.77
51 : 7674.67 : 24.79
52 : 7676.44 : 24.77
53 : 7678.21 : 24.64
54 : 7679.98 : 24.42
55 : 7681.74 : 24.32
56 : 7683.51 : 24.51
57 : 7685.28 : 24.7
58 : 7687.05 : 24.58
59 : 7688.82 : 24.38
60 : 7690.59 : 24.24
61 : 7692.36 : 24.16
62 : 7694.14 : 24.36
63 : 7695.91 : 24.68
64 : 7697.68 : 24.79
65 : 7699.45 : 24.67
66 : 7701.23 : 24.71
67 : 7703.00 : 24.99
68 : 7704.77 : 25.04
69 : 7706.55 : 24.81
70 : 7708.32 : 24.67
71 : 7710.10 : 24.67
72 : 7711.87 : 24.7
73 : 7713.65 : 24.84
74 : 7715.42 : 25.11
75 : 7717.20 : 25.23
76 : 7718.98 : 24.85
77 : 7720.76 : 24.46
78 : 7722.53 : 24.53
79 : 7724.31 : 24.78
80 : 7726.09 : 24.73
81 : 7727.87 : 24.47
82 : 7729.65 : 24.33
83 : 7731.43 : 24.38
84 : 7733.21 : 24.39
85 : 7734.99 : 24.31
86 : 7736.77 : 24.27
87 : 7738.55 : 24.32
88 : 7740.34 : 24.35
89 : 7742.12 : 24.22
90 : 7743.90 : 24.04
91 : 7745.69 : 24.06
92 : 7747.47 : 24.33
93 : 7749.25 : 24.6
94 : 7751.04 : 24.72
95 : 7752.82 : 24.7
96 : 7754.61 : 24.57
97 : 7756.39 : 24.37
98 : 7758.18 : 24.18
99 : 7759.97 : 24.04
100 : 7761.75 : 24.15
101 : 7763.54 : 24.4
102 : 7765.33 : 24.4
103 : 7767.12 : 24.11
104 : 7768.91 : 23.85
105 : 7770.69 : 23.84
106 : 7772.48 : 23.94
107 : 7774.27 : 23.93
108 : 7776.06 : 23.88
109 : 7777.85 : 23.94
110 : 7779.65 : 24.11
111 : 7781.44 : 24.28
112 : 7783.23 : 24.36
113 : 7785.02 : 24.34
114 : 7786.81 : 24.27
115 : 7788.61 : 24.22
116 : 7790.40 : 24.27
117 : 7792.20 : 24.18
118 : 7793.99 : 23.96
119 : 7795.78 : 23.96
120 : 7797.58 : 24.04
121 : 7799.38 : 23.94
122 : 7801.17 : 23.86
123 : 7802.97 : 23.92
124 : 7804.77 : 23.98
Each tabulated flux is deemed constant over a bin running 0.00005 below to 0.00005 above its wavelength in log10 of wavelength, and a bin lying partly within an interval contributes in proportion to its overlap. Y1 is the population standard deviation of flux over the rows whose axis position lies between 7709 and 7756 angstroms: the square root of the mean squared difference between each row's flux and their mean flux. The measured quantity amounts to 0.29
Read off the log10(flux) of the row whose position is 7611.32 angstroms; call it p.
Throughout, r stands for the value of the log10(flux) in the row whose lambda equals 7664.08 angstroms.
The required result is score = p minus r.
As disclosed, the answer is 0.009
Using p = 1.40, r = 1.39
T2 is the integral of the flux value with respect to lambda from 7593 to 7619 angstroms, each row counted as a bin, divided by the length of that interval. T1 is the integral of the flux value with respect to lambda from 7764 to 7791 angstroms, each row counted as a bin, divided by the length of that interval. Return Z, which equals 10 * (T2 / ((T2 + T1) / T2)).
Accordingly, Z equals 126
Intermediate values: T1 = 24.1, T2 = 24.9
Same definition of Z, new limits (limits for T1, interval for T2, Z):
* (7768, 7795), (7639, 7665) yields 126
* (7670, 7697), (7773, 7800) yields 119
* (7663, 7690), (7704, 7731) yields 124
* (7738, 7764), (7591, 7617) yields 126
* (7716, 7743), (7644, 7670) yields 124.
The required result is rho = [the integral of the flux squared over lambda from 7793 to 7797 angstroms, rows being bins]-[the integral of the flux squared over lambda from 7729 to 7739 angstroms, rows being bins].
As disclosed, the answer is -3623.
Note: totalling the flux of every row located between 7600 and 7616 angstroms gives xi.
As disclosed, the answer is 223.7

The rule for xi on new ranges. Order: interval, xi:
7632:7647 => 225.3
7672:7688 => 221.5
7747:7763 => 219.7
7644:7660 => 223.5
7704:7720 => 223.9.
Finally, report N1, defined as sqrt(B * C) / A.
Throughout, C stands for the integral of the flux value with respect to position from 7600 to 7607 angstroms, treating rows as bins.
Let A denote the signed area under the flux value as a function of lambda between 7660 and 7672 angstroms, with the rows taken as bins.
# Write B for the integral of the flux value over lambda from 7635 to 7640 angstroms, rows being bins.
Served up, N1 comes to 0.5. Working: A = 296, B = 126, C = 172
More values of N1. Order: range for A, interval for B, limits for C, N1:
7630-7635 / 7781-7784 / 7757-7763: 0.8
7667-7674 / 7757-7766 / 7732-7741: 1.3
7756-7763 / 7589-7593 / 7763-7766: 0.5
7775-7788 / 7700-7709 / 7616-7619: 0.4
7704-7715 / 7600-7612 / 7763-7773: 1.0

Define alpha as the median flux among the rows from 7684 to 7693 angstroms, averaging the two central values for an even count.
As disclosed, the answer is 24.4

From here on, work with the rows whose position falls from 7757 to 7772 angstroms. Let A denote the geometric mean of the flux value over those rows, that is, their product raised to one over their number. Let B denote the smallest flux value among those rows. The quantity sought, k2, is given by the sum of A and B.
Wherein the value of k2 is 47.96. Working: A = 24.1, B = 23.84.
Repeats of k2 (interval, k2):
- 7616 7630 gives 49.66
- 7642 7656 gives 49.58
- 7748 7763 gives 48.45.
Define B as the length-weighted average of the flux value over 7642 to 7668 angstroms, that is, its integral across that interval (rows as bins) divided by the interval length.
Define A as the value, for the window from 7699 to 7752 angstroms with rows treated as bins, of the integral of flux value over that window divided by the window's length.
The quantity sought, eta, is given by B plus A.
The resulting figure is 49.4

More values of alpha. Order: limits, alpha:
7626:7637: 25.1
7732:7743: 24.3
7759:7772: 24.1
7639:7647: 25.1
